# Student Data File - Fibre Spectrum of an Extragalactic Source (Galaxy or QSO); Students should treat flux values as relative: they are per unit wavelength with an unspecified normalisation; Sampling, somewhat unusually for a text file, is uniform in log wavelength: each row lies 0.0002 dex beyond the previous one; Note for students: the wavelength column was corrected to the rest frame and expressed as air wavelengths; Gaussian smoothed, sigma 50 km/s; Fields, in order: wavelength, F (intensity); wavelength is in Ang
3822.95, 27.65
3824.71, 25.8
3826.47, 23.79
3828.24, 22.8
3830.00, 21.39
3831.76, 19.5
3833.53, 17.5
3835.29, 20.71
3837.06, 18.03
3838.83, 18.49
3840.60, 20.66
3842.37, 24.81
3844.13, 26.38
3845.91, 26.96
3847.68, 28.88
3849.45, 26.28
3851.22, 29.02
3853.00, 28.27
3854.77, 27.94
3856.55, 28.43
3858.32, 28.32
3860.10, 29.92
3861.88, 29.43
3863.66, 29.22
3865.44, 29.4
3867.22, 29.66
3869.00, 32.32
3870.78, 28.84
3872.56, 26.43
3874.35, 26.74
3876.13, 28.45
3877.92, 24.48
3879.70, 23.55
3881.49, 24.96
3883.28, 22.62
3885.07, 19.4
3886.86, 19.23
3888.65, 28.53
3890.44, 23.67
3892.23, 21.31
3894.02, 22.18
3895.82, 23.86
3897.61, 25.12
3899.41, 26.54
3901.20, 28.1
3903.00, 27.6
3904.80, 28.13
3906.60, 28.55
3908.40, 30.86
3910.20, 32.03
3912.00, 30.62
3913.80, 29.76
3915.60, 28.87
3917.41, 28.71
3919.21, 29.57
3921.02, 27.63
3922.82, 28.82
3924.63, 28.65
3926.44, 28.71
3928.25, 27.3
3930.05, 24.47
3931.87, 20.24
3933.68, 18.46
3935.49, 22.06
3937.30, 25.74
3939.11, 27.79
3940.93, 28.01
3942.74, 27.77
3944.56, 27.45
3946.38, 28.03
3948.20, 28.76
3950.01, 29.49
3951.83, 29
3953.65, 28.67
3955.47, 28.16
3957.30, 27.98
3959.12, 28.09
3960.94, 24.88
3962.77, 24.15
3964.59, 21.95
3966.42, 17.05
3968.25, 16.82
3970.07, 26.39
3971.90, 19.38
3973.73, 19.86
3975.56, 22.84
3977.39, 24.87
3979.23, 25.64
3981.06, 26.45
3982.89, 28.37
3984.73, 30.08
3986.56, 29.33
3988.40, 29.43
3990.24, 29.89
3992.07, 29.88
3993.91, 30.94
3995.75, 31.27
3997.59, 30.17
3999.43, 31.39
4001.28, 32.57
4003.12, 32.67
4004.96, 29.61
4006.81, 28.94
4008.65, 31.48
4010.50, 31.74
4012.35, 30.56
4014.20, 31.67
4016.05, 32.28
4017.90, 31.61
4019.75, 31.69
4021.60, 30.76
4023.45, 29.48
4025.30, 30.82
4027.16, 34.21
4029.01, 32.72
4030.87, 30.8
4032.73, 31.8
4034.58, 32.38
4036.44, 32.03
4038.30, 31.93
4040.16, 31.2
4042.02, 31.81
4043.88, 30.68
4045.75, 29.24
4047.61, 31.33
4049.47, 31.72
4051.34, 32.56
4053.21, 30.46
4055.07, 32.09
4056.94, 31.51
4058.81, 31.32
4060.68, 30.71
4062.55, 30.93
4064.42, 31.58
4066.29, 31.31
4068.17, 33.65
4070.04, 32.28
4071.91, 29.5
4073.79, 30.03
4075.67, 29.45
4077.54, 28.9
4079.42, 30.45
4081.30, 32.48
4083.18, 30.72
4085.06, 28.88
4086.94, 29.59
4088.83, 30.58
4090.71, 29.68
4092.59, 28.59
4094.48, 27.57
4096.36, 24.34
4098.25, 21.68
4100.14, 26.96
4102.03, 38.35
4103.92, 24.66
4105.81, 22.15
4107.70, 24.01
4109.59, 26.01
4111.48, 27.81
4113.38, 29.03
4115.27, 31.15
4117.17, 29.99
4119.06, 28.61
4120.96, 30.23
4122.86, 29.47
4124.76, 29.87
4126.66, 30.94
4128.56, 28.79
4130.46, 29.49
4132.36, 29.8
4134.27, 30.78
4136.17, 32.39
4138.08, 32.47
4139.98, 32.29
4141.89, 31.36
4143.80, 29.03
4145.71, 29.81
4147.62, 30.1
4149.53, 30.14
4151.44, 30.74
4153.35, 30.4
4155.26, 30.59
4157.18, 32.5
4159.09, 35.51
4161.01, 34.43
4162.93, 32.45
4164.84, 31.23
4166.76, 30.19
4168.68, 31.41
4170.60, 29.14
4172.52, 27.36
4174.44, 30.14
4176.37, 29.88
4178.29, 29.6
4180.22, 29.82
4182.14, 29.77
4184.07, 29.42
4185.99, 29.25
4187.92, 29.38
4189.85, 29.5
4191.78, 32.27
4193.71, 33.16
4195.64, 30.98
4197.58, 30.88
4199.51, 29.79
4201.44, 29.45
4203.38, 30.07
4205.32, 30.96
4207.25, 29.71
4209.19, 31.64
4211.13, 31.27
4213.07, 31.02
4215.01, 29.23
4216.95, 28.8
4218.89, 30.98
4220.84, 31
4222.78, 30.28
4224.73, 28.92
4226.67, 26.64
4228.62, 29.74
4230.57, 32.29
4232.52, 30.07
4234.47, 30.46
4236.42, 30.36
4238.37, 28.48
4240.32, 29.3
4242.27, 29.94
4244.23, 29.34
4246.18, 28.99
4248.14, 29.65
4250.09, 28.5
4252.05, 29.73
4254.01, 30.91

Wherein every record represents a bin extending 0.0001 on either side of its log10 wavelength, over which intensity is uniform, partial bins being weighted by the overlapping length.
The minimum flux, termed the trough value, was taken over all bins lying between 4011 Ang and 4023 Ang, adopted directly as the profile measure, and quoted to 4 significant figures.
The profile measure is 30.56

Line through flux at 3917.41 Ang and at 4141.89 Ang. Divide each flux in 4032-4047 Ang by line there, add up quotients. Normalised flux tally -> 8.3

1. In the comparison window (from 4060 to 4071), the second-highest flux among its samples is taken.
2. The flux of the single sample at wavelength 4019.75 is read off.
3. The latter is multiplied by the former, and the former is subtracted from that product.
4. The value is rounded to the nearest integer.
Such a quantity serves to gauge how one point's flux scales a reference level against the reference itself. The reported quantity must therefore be 991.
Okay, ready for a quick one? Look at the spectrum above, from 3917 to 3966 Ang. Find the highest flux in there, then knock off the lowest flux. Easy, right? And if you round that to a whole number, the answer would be 11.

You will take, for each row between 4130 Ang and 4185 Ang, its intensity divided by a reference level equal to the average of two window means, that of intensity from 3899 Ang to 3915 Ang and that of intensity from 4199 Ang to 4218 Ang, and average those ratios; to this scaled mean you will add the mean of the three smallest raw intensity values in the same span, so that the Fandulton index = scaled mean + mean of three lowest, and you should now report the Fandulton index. 29.5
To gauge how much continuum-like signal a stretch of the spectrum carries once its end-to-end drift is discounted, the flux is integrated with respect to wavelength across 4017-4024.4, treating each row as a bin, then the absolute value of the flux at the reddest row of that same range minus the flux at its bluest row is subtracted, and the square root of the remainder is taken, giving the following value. 15.1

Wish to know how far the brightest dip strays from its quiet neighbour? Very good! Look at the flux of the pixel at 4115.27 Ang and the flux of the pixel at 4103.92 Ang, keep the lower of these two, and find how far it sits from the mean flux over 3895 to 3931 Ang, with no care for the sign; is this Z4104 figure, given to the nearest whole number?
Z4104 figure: 4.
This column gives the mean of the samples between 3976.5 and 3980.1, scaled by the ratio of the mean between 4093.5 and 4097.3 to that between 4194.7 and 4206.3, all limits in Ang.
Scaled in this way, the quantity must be 22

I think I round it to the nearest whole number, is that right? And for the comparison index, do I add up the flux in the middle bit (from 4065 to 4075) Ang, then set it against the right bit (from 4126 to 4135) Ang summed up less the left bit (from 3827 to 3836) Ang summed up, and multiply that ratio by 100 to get 327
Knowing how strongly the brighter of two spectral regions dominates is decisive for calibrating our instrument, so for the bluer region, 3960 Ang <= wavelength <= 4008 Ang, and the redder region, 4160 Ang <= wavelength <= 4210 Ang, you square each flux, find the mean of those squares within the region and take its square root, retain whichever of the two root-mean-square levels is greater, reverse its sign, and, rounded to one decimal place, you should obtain -30.5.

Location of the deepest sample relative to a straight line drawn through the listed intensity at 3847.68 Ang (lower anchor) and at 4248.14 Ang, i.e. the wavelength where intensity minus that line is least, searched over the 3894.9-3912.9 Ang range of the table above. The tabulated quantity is 3895.82 Ang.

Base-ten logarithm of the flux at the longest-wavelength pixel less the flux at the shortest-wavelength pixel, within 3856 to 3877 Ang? -1.7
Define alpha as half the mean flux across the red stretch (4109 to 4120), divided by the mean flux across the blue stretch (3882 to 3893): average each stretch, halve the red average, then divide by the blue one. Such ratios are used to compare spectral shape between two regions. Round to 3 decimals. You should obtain 0.640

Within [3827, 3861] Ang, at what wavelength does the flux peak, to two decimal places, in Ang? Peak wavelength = 3860.10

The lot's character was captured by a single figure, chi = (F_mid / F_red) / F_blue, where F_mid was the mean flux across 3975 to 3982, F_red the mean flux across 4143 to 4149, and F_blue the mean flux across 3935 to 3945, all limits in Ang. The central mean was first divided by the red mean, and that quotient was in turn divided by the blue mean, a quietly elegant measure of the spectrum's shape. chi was 0.032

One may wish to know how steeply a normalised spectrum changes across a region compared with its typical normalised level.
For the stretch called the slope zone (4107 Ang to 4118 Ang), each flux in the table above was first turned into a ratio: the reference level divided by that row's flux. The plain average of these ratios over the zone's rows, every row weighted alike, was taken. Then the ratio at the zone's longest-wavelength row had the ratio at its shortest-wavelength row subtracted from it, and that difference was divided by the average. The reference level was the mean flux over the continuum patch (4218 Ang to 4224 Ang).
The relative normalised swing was -0.23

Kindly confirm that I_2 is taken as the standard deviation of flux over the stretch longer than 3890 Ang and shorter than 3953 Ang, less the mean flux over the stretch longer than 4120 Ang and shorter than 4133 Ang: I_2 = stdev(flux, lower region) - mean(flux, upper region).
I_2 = -26.7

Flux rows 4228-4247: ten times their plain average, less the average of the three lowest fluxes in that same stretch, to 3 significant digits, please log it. 270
